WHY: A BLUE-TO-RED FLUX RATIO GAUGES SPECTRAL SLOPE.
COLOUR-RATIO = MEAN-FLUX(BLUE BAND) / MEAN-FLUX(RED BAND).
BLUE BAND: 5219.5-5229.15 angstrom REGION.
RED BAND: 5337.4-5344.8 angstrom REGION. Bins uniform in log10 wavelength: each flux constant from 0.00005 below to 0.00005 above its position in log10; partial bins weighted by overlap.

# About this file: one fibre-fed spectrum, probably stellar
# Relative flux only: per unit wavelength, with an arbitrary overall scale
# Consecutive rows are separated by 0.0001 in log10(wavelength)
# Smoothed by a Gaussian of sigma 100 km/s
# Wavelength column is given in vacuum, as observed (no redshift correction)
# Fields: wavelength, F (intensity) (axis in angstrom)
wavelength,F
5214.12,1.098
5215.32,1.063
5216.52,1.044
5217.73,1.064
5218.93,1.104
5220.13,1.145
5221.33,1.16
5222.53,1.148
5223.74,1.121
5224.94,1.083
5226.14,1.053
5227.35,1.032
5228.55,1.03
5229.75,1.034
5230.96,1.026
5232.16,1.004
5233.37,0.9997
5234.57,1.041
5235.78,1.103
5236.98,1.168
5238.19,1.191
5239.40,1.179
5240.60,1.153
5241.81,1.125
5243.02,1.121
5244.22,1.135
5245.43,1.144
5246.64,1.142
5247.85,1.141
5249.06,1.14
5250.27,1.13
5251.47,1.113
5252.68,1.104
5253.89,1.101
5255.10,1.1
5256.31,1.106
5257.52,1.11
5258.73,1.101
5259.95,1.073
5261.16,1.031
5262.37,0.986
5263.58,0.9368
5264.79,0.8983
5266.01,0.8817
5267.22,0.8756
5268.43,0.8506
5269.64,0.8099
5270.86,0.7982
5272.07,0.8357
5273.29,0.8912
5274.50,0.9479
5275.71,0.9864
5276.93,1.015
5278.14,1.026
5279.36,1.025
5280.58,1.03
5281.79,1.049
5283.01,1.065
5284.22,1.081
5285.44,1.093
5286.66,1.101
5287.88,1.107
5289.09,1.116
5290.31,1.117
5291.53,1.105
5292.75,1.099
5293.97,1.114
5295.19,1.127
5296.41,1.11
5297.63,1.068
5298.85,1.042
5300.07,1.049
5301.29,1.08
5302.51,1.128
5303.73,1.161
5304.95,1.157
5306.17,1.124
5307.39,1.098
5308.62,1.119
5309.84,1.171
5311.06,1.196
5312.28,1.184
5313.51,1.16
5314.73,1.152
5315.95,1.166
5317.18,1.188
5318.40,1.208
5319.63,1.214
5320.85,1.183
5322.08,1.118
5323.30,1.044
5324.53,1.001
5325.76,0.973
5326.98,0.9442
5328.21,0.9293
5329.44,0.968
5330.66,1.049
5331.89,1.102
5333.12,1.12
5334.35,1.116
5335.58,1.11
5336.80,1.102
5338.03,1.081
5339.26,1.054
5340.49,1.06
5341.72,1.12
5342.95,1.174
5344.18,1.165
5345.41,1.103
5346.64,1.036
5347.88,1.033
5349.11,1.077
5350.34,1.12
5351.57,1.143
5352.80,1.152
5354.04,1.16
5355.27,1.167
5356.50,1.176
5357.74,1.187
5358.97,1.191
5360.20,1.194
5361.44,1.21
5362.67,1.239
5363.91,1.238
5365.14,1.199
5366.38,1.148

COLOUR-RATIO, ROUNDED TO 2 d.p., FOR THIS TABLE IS 0.99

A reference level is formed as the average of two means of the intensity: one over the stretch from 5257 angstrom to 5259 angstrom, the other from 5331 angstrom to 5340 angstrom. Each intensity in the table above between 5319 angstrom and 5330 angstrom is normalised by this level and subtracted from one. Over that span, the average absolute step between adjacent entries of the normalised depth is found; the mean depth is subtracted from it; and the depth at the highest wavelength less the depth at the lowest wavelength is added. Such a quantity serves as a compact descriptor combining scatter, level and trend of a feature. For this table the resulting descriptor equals 0.21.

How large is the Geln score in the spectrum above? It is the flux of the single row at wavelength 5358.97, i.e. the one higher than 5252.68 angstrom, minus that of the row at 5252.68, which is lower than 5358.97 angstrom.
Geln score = 0.09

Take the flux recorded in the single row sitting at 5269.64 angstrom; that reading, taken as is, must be 0.8099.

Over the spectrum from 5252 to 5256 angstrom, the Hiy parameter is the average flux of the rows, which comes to 1.10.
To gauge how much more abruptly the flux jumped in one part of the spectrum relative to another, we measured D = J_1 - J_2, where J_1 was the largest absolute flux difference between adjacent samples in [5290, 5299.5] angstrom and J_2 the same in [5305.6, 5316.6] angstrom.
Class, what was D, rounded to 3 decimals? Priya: -0.010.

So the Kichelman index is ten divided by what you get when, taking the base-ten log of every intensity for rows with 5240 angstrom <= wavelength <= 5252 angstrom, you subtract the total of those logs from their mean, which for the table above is -20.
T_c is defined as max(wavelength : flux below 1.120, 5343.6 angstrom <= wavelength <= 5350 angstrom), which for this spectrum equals 5349.11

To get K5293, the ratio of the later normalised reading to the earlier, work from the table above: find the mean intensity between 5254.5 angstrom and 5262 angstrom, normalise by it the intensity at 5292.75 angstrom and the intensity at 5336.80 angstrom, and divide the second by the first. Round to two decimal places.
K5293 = 1.00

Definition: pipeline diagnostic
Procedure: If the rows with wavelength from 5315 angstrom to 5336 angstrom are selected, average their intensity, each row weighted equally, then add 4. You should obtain 5.08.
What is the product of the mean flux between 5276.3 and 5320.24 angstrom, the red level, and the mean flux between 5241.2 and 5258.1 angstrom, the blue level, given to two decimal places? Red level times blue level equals 1.25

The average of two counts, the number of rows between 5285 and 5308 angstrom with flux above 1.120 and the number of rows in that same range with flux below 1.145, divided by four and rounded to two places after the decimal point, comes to 2.75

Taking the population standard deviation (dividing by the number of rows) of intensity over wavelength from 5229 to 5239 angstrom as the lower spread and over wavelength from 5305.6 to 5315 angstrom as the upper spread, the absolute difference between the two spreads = 0.038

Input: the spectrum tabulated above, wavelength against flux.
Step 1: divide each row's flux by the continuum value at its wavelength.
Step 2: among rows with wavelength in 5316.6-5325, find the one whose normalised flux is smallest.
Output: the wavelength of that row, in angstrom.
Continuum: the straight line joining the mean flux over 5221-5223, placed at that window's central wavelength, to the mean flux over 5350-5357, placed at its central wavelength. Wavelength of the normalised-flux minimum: 5324.53 angstrom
